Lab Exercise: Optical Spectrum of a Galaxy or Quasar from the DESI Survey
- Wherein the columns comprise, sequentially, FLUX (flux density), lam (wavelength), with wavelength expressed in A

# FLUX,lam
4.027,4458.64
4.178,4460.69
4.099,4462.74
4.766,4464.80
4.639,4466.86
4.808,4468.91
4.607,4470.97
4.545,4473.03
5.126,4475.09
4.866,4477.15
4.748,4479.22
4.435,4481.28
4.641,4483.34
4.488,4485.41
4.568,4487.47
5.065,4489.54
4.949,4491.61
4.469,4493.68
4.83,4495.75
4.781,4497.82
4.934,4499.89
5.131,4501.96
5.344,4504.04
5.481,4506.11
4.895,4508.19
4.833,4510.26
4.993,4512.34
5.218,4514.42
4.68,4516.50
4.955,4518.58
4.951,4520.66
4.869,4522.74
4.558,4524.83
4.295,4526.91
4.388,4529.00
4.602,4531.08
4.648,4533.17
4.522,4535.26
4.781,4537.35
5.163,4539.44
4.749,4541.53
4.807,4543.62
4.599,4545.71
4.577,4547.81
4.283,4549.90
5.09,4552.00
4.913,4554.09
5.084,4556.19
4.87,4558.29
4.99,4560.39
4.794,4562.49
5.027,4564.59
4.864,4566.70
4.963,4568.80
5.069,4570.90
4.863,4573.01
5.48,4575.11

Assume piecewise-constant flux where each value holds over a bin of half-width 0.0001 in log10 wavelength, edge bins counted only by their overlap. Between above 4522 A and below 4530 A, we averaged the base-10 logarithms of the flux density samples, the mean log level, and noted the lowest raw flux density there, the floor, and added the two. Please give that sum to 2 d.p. 4.95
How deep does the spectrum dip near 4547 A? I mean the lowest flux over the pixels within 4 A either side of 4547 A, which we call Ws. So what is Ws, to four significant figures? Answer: 4.283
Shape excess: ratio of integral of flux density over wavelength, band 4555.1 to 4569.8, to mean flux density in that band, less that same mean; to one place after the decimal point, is 9.8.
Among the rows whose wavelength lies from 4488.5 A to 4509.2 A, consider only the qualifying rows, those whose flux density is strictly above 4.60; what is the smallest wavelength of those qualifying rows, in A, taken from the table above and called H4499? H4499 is 4489.54 A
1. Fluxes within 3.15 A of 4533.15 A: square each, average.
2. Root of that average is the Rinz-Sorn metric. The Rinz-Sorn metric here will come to 4.6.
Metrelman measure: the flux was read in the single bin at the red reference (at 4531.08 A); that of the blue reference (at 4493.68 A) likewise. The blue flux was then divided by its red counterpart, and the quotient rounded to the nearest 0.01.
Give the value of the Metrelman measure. 0.97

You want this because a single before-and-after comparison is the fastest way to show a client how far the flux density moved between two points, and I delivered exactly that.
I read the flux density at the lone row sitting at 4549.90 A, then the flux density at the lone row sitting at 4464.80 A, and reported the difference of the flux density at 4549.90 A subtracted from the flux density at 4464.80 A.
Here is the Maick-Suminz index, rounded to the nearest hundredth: 0.48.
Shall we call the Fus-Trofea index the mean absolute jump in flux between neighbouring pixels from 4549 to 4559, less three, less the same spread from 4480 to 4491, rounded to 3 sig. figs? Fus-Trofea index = -2.89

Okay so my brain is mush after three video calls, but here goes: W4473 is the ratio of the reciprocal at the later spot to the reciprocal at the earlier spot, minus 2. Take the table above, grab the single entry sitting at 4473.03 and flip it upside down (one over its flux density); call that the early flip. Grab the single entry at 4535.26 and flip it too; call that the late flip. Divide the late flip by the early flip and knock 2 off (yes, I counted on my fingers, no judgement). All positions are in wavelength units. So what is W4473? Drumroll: -0.99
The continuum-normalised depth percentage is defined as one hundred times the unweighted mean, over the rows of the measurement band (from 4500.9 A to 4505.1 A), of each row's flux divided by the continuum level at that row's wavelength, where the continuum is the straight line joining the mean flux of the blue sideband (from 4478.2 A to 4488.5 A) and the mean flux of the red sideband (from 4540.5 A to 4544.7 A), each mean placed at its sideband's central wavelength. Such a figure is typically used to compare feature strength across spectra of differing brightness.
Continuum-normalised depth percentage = 113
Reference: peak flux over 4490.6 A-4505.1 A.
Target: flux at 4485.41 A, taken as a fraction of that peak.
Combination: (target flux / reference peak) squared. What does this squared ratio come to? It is 0.71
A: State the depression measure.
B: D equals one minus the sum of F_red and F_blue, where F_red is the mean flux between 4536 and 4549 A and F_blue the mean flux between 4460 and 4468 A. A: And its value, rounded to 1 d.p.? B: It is -8.2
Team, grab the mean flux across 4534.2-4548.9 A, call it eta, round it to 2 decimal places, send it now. 4.74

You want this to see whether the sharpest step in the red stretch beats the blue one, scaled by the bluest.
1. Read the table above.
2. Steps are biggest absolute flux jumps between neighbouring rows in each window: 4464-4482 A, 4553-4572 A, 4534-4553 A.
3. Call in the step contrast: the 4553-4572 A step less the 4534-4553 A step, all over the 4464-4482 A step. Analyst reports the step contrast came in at -0.99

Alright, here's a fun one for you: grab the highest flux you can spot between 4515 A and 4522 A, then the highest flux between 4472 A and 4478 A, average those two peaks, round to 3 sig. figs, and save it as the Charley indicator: 5.04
